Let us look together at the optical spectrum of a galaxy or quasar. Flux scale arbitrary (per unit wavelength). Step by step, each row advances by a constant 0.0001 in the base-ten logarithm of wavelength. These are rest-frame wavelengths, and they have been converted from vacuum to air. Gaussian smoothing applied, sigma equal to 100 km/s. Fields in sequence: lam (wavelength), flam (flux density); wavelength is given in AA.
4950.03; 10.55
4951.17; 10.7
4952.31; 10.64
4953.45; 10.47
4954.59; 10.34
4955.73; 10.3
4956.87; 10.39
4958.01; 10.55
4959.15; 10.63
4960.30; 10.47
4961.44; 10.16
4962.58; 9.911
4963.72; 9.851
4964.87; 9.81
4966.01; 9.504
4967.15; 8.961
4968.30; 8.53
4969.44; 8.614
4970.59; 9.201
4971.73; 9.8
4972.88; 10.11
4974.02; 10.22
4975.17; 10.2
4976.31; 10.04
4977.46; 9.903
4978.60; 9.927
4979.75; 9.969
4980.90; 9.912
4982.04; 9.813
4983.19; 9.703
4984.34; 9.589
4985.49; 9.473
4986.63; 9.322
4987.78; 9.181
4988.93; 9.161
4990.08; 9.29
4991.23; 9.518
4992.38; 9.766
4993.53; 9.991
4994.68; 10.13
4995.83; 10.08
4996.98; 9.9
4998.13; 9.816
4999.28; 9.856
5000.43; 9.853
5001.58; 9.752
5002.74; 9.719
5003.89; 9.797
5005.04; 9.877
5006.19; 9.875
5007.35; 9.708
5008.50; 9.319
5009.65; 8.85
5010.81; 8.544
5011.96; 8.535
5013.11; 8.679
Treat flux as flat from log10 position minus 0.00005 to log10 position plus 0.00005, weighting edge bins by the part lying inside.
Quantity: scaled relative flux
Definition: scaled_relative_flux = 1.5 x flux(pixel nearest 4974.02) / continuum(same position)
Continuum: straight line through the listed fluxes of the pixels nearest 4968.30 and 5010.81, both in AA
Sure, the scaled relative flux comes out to 1.80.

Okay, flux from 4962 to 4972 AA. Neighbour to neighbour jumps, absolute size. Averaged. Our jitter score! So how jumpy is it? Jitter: 0.33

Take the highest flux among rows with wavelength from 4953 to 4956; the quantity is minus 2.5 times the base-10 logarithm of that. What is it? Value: -2.55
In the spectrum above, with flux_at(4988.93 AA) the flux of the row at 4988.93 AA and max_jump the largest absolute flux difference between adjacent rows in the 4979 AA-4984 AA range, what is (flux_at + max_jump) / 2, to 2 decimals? 4.64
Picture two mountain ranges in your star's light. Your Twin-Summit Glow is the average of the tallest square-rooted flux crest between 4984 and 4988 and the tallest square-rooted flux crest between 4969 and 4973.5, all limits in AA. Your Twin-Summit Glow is 3.14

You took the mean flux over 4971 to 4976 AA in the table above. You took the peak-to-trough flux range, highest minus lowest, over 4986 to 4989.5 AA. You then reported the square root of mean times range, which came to 1.3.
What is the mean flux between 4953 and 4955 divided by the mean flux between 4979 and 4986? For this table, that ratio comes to 1.07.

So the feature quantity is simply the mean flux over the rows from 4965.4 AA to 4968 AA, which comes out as 9.2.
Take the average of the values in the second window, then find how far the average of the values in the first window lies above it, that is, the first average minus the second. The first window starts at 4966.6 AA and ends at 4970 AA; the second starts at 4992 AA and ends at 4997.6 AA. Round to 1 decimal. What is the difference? -1.3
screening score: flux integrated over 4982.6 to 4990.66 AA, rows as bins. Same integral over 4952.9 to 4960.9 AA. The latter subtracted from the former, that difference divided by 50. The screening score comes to -0.16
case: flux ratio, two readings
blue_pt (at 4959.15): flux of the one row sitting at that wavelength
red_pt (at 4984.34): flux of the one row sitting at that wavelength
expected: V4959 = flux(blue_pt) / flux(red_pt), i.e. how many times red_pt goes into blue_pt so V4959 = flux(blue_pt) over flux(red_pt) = 1.11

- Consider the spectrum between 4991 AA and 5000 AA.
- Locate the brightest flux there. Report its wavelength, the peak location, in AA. 4994.68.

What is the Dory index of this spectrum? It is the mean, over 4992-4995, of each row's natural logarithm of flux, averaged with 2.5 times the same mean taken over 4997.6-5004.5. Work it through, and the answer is 4.00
